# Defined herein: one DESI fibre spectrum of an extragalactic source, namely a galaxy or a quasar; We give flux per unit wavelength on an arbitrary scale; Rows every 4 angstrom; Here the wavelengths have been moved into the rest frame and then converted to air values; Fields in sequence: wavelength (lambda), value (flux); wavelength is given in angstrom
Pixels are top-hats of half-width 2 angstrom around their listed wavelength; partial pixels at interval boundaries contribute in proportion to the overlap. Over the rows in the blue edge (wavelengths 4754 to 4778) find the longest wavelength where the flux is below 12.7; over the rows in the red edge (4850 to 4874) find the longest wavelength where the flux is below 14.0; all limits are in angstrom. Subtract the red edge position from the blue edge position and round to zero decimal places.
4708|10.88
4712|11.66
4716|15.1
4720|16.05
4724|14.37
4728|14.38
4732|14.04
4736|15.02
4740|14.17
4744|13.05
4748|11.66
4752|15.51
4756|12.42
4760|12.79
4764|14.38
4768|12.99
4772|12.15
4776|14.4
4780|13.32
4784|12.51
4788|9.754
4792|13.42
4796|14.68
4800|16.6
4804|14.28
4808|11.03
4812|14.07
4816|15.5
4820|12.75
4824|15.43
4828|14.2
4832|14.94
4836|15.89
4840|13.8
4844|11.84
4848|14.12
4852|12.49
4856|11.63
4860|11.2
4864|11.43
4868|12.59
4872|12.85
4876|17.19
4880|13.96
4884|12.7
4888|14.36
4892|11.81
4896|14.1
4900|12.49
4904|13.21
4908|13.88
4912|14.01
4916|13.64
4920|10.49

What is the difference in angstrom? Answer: -100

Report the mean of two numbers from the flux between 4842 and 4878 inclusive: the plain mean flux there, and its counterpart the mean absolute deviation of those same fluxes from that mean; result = 7.04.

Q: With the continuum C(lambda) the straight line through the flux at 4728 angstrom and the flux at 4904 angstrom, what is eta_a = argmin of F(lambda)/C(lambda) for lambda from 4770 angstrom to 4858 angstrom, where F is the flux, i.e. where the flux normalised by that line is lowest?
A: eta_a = 4788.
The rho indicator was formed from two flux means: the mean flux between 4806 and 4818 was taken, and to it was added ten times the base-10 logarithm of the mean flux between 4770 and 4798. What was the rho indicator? 24.6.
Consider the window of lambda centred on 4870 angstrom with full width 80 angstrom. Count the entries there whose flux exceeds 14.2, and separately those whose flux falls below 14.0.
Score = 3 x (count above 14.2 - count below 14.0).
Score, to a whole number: -30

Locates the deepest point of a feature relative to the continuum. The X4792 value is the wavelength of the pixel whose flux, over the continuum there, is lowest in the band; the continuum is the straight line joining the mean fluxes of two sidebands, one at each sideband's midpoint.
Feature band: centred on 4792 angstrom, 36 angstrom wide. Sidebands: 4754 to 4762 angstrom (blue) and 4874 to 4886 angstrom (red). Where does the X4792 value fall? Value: 4788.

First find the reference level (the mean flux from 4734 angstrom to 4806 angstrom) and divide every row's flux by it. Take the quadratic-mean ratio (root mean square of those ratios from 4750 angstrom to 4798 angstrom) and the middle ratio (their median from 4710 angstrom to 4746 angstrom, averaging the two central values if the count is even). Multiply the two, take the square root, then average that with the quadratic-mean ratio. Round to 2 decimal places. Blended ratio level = 1.00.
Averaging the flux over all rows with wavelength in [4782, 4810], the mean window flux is 13.2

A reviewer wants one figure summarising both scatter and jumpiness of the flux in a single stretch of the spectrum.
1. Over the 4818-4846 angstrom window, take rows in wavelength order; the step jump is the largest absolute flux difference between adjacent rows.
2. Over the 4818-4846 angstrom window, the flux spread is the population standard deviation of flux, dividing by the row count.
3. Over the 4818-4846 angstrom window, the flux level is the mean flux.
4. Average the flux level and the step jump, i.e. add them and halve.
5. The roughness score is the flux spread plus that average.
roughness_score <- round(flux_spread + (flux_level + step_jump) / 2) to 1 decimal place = 9.7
